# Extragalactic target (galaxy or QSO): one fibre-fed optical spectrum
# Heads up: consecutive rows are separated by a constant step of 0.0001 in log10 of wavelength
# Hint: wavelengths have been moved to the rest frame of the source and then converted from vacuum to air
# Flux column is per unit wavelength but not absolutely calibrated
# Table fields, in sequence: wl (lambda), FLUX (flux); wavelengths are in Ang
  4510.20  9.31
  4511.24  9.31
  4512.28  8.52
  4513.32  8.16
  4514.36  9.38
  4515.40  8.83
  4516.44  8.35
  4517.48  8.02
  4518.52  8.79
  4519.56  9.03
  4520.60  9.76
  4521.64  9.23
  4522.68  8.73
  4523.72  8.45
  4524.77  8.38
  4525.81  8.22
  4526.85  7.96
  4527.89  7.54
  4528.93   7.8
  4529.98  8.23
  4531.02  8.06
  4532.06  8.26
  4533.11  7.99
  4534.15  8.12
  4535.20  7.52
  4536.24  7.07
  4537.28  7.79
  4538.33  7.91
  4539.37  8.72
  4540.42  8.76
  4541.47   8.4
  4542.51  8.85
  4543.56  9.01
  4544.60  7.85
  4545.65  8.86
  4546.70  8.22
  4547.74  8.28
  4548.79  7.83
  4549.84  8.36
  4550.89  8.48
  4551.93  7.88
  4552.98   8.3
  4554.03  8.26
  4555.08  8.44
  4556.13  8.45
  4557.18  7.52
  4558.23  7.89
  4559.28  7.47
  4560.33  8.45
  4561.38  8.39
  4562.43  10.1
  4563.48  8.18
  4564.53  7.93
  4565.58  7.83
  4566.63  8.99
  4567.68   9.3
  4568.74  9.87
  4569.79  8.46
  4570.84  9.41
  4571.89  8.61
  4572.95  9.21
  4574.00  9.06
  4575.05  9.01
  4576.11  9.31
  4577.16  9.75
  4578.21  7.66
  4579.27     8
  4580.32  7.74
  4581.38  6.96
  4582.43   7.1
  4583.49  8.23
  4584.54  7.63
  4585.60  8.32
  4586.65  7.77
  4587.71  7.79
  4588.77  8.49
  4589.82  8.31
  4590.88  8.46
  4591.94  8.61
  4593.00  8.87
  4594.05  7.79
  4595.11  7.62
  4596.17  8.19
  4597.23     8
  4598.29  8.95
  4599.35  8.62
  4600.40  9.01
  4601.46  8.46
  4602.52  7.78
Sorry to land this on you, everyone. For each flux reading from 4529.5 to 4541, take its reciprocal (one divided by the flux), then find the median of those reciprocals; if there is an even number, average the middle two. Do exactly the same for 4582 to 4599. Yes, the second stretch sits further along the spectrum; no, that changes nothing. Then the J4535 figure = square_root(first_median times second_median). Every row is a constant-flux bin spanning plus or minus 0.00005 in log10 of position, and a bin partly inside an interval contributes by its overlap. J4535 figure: 0.1229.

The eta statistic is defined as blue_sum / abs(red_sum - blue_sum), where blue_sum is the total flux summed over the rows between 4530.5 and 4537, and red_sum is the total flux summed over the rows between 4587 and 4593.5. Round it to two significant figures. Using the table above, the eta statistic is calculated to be 13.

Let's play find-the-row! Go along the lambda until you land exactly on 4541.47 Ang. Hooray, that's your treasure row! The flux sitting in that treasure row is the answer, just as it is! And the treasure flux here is 8.4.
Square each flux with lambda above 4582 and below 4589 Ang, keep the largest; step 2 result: 72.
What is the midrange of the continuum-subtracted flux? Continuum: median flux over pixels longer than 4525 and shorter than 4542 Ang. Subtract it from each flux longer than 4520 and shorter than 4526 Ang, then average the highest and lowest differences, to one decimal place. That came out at 1.0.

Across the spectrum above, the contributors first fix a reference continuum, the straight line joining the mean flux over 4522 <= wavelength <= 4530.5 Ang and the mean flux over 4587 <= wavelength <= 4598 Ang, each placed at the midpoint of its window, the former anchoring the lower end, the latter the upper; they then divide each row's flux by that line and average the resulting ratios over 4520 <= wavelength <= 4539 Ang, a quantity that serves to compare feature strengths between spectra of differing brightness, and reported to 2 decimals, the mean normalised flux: 1.00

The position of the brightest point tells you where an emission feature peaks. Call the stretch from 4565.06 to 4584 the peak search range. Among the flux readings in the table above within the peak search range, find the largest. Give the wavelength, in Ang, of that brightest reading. 4568.74 Ang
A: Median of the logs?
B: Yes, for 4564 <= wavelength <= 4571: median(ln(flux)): 2.20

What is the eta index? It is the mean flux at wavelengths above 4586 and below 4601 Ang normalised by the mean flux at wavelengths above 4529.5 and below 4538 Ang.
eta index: 1.06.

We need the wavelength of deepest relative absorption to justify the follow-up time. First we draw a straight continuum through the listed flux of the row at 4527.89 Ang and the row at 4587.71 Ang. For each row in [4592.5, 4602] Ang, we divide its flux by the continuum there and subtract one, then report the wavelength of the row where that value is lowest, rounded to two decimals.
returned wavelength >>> 4595.11 Ang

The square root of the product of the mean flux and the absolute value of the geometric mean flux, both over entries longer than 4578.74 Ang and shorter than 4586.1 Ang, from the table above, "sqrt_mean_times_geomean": 7.70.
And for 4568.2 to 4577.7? 9.18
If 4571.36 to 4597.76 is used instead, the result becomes 8.25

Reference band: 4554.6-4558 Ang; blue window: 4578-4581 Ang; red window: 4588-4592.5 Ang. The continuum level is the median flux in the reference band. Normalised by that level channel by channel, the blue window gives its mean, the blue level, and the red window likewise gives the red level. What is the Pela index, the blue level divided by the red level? 0.92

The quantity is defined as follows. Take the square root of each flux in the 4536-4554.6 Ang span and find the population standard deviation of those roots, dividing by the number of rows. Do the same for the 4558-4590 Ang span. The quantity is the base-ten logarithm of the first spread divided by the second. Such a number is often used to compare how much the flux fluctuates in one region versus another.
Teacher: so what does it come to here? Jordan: -0.21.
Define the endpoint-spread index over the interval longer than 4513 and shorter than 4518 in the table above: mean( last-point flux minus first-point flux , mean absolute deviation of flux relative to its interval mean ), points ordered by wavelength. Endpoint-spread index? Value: 0.15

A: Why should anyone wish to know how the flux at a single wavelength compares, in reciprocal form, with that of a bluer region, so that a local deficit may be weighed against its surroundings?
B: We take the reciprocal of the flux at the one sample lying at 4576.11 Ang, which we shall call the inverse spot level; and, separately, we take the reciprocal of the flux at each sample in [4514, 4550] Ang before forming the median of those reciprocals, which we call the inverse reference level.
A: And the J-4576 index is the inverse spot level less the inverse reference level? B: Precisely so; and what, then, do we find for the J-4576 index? -0.013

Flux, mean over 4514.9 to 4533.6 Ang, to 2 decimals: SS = 8.42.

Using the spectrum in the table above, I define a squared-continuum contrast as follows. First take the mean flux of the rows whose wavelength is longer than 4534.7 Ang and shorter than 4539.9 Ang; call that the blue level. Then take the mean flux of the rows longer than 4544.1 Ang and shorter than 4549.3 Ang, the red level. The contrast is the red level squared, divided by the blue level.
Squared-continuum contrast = 8.6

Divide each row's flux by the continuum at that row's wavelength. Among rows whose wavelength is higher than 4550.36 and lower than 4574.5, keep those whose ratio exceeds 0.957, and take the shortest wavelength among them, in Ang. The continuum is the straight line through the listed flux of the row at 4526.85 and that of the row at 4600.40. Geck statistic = 4550.89 Ang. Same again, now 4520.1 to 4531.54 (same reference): 4520.60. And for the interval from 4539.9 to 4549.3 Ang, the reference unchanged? 4540.42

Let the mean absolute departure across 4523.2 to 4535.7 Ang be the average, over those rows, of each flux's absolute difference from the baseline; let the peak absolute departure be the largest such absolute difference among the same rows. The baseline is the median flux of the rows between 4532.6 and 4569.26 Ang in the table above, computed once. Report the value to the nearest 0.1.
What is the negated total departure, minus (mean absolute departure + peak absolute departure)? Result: -1.0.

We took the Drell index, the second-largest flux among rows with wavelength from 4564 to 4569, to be 9.3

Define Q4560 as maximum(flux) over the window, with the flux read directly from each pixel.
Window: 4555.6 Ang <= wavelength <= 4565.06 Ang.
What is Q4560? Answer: 10.1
